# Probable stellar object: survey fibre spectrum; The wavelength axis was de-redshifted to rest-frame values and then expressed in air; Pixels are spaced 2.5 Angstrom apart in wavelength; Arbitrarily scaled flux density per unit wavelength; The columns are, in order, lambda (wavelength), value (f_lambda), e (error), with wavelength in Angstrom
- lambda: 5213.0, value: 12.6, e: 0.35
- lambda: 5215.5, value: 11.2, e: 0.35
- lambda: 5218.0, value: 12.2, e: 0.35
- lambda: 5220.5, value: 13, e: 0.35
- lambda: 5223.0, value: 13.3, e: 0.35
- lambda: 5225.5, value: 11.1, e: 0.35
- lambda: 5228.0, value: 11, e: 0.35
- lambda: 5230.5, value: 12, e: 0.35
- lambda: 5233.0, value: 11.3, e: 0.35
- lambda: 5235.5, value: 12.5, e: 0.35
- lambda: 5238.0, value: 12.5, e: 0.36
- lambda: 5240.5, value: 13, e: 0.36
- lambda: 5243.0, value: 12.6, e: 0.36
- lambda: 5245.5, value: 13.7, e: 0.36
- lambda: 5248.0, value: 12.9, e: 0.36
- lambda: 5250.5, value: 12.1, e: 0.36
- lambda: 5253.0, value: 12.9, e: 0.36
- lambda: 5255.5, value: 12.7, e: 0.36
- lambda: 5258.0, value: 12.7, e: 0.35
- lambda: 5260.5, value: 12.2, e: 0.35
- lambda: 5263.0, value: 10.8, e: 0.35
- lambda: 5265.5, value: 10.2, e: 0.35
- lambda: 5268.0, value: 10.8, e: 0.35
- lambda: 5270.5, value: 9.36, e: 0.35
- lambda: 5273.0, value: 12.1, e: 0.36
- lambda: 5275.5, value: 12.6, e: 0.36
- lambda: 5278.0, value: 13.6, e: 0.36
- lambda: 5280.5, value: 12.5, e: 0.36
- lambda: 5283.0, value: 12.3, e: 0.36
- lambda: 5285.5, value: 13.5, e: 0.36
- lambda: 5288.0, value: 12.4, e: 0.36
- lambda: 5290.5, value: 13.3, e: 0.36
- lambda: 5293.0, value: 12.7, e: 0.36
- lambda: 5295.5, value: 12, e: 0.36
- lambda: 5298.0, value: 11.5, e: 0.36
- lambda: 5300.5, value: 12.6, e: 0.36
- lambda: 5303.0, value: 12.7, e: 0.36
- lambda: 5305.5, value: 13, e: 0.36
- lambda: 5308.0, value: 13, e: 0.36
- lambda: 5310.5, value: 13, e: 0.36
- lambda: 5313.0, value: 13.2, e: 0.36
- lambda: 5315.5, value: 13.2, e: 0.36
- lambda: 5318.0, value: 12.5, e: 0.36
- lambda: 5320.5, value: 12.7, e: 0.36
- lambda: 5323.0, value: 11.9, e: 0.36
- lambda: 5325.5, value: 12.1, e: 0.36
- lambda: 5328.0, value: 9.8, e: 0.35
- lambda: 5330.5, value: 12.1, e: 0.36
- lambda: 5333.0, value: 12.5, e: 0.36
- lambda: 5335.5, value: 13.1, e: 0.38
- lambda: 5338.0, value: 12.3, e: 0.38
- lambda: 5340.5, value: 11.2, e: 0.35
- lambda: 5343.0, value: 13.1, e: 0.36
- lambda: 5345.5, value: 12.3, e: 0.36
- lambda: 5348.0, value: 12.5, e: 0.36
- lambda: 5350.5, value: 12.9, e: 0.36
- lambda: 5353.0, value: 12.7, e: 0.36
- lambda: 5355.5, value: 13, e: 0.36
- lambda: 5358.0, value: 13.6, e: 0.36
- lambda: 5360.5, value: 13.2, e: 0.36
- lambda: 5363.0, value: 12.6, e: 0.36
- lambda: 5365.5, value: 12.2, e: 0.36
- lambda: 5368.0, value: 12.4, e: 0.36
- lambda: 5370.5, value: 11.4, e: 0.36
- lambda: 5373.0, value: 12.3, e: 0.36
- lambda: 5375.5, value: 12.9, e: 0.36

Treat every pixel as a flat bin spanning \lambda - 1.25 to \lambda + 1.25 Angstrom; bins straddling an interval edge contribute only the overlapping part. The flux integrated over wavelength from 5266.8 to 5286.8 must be 242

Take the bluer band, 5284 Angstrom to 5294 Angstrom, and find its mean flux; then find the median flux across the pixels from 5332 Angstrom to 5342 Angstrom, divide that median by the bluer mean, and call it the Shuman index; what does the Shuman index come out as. 0.956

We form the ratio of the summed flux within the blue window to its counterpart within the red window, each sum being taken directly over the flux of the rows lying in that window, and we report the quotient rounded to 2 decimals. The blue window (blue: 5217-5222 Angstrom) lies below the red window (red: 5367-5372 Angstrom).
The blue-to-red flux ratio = 1.06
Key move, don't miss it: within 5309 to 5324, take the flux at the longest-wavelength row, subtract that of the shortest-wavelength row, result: -1.1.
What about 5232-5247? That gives 2.4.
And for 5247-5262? -0.7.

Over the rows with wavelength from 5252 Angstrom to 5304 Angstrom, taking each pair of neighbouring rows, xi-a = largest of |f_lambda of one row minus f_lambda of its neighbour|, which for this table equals 2.7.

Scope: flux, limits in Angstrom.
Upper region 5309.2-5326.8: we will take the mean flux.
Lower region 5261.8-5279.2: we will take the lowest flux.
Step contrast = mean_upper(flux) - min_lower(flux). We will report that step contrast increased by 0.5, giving 3.8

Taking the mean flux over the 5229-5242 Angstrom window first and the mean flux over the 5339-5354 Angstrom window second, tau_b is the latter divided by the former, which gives 1.02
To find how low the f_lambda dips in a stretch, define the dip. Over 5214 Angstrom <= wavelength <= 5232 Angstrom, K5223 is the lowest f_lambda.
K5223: 11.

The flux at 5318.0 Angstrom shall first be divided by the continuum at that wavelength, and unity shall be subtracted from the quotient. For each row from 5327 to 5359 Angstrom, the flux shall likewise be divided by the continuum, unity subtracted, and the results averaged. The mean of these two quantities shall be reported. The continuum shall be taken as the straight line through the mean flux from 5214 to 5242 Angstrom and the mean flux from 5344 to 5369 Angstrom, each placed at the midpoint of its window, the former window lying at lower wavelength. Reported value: -0.013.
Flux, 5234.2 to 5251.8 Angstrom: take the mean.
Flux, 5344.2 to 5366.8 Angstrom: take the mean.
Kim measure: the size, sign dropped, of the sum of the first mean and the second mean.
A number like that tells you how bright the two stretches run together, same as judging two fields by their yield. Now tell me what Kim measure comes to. 25.5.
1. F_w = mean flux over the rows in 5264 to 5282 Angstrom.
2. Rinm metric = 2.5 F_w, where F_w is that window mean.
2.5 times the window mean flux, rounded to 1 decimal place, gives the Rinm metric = 29.0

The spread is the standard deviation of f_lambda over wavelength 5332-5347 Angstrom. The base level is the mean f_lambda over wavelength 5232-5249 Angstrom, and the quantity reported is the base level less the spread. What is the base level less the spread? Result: 12.0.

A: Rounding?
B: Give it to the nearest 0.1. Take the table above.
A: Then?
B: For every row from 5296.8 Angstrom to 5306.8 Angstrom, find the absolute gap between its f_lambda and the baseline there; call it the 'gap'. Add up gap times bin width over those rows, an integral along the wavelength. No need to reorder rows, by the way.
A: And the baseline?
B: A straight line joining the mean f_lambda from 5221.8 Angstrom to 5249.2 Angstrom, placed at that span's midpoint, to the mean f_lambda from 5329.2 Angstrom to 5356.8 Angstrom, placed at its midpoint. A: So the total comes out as 4.7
